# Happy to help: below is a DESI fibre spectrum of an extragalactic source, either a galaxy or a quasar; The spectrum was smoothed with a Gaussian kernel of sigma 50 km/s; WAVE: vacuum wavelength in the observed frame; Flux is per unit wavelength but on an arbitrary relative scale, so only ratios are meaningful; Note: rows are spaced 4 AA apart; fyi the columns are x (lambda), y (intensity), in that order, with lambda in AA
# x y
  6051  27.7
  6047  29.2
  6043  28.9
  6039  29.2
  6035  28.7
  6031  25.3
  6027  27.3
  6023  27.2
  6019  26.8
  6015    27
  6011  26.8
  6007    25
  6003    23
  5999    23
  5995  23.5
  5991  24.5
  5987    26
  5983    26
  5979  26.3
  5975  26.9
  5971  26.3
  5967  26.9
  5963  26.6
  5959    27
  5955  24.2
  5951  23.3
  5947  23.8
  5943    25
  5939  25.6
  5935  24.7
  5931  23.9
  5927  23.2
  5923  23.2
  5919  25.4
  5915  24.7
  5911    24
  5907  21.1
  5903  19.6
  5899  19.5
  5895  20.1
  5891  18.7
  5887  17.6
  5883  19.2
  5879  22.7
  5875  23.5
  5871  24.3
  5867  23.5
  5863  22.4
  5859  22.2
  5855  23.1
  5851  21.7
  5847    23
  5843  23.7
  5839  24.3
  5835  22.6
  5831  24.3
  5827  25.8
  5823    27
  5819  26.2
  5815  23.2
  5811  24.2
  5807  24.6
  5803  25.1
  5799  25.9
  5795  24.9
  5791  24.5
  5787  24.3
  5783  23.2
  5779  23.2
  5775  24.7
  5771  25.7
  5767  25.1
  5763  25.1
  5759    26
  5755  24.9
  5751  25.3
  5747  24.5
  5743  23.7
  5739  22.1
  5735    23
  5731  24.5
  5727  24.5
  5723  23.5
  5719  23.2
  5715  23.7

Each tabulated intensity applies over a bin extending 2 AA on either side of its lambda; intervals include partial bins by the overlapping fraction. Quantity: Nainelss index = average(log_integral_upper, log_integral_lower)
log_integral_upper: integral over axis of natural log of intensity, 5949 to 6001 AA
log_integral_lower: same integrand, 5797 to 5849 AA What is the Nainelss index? 167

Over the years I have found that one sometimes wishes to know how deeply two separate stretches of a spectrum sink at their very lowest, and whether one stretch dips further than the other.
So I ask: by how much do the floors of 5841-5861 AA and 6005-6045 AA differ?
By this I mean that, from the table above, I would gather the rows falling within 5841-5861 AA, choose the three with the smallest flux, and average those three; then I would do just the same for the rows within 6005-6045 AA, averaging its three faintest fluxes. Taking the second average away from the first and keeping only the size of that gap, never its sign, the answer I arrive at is 3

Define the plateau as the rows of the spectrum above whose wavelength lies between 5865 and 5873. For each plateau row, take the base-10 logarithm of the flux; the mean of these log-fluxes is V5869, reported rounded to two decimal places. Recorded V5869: 1.38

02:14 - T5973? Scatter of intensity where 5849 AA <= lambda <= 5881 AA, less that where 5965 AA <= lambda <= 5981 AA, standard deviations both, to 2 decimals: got 0.49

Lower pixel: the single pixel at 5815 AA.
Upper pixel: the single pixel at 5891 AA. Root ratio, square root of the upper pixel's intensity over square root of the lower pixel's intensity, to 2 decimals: 0.90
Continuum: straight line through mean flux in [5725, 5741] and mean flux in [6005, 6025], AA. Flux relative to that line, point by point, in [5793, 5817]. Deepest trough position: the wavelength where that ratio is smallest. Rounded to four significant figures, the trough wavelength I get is 5815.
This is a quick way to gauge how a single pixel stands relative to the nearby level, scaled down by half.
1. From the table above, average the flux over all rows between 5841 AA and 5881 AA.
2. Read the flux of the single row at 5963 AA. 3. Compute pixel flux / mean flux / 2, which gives 0.578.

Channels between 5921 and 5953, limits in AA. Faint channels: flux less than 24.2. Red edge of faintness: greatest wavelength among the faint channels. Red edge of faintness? 5951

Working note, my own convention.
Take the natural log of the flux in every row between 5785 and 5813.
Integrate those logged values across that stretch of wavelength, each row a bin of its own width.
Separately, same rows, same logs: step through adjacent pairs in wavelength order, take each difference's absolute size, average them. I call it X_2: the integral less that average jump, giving 89.9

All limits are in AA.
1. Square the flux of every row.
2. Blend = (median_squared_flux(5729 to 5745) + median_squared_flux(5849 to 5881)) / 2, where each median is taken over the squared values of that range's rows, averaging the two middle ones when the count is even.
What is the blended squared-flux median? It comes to 535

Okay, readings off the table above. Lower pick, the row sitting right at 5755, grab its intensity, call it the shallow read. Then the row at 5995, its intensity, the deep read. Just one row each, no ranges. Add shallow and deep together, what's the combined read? 48.4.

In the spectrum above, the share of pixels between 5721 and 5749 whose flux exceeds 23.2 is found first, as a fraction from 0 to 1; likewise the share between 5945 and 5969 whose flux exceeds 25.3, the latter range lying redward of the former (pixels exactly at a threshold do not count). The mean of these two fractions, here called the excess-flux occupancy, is 0.61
